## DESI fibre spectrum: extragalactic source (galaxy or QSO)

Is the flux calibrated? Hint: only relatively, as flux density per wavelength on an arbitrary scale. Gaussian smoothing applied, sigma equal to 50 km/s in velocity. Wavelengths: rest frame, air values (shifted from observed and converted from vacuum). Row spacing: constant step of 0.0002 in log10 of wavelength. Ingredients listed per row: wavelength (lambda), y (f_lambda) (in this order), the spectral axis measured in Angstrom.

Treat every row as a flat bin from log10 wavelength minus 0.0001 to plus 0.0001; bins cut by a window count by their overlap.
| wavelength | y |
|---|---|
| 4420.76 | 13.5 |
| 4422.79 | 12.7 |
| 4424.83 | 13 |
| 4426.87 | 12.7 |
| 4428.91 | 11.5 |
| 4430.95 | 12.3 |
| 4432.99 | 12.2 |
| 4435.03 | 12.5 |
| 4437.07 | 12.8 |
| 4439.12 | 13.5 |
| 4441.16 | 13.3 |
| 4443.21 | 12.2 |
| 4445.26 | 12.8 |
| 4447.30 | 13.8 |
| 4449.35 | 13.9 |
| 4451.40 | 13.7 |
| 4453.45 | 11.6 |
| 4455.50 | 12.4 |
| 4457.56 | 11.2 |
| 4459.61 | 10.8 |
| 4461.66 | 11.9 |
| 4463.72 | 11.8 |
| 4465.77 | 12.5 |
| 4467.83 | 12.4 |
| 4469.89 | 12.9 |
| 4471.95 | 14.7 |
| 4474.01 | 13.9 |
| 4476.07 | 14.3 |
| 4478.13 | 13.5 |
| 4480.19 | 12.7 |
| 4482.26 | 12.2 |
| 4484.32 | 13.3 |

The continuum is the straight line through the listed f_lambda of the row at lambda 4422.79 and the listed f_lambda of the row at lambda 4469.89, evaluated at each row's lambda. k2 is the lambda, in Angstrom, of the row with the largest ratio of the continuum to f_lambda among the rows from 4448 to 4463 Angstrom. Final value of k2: 4459.61 Angstrom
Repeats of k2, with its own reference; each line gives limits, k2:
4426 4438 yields 4428.91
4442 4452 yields 4443.21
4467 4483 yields 4482.26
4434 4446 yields 4443.21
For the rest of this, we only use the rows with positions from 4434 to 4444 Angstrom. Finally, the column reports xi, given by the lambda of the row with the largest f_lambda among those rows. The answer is 4439.12 Angstrom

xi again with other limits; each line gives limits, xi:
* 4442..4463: 4449.35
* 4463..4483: 4471.95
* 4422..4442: 4439.12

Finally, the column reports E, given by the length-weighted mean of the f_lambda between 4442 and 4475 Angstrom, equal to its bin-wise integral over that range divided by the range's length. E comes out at 12.7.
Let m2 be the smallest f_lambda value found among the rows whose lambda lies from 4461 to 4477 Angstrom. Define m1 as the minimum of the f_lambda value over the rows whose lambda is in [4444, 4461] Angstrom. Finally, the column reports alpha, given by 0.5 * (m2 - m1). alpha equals 0.5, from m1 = 10.8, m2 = 11.8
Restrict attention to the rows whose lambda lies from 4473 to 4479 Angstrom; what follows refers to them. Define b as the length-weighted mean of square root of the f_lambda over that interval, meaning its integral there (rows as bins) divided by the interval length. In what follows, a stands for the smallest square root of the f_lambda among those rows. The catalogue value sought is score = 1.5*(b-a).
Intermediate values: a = 3.67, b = 3.73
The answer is 0.09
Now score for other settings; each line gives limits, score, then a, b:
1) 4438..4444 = 0.17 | 3.49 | 3.61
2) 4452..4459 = 0.13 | 3.35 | 3.43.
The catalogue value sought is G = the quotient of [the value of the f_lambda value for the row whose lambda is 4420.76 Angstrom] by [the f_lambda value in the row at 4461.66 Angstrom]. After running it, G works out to 1.13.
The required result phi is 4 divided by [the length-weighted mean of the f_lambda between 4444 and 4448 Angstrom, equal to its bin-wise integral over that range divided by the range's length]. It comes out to 0.303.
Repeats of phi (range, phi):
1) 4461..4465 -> 0.336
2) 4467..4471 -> 0.315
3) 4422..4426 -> 0.312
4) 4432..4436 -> 0.324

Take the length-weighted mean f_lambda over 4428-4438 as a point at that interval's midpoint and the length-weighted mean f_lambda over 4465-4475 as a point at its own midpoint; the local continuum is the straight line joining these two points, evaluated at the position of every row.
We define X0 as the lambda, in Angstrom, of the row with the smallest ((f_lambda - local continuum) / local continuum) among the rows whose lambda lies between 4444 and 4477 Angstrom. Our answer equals 4459.61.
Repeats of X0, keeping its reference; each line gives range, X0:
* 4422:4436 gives 4428.91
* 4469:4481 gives 4480.19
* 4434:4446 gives 4443.21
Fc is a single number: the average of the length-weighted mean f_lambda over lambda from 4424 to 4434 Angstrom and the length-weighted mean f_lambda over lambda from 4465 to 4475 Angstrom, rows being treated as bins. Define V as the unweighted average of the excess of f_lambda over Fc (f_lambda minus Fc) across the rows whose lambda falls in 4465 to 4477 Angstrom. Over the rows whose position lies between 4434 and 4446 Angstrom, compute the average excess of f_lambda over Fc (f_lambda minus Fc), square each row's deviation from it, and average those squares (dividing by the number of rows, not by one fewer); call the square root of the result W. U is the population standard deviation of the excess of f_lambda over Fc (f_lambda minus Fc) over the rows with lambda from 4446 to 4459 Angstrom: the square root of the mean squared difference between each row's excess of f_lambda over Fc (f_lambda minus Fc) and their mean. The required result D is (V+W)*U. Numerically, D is 1.19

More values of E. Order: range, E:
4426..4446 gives 12.6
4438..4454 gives 13.1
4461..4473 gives 12.7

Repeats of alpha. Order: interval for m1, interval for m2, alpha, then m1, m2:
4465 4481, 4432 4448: -0.1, 12.4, 12.2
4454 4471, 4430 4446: 0.7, 10.8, 12.2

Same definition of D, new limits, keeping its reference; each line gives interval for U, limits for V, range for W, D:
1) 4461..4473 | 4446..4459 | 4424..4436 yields 0.41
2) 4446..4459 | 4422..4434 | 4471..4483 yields 0.51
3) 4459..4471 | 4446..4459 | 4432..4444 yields 0.31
